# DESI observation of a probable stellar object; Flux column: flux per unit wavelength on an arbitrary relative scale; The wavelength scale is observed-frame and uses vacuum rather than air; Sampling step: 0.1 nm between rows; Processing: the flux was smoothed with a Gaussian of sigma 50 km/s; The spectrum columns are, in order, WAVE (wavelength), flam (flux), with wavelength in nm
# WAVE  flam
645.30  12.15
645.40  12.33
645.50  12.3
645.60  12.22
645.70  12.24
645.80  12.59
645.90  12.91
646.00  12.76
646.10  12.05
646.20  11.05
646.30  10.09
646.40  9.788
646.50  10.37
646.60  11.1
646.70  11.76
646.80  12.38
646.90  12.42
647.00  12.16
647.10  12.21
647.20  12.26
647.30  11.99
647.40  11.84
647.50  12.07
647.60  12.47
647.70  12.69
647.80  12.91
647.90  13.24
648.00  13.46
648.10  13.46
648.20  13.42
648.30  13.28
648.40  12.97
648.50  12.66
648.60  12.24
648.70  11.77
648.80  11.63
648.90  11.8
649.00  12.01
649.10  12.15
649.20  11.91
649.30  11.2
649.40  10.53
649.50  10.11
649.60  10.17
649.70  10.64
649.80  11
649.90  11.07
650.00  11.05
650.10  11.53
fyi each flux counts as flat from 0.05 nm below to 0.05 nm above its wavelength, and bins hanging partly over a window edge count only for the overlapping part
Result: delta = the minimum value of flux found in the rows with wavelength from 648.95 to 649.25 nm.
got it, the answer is 11.91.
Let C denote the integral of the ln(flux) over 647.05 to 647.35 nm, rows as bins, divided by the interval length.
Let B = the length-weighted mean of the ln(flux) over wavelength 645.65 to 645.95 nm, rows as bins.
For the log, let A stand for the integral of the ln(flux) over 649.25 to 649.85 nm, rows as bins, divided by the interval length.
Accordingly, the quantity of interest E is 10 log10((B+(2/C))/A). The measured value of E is 1.50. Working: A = 2.36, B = 2.53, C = 2.50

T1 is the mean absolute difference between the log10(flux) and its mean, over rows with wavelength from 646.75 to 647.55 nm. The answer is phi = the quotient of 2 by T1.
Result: 370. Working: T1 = 0.005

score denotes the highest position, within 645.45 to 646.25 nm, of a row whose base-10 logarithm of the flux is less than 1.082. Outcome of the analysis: 646.20 nm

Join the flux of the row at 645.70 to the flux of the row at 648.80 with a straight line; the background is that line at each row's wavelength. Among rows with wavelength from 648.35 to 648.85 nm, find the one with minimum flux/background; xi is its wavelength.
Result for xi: 648.80 nm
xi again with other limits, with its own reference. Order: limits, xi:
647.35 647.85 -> 647.40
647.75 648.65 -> 648.60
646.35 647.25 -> 646.40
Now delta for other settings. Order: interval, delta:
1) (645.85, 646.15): 12.05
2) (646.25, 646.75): 9.788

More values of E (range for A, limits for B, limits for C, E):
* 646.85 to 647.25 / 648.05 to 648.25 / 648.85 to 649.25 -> 1.33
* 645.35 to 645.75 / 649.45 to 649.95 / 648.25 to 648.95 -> 1.00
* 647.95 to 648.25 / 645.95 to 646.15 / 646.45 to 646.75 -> 1.10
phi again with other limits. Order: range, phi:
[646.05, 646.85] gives 68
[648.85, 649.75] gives 71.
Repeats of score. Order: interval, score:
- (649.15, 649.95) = 649.90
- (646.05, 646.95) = 646.70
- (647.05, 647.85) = 647.50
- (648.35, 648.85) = 648.80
